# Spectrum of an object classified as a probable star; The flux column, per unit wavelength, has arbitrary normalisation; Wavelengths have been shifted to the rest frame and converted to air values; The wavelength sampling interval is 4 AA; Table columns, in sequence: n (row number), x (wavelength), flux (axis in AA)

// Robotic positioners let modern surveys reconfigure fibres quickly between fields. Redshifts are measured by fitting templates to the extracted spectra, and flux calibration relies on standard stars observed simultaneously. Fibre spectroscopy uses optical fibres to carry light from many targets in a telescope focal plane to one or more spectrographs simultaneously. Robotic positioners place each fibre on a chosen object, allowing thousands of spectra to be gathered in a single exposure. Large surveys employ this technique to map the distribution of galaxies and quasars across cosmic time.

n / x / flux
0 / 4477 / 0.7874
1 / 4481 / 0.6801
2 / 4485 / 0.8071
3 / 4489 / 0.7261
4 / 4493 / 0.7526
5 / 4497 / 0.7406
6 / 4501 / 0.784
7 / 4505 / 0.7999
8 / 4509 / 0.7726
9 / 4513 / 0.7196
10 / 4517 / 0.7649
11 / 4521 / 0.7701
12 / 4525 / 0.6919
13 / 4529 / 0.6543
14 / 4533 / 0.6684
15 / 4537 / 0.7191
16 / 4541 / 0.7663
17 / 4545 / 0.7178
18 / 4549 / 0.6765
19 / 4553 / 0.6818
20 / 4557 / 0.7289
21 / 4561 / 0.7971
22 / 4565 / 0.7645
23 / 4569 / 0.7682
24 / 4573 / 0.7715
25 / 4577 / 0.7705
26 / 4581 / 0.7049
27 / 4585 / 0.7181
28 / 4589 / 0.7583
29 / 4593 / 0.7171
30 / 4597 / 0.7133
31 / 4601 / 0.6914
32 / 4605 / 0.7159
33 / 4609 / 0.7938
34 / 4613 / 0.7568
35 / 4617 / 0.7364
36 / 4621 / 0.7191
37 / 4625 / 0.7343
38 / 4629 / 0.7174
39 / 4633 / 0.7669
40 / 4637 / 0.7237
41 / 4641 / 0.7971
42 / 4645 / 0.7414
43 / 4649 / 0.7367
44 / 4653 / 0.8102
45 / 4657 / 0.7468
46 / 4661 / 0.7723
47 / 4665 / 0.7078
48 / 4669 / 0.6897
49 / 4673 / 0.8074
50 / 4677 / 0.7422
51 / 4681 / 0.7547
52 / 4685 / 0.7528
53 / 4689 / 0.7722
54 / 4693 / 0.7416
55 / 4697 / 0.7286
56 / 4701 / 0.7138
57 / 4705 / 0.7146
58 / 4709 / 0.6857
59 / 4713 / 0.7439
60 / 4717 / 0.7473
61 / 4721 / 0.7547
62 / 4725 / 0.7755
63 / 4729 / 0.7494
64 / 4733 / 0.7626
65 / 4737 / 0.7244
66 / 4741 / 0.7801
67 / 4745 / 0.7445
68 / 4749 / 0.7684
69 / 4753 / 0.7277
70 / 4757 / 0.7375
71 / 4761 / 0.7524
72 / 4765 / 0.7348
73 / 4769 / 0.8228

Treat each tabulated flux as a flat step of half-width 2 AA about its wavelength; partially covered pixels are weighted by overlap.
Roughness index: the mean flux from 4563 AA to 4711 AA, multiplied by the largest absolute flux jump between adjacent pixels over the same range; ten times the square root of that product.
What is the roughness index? 2.96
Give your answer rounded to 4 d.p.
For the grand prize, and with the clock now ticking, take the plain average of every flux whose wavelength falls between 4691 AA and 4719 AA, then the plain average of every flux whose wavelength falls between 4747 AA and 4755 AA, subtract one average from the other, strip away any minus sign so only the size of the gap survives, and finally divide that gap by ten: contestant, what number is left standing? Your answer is 0.0023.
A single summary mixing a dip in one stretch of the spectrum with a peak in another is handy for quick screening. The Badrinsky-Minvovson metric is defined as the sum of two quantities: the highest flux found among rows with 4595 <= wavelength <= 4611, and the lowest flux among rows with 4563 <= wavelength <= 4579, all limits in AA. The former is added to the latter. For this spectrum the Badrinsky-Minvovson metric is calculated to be 1.56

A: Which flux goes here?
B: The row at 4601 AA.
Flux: 0.6914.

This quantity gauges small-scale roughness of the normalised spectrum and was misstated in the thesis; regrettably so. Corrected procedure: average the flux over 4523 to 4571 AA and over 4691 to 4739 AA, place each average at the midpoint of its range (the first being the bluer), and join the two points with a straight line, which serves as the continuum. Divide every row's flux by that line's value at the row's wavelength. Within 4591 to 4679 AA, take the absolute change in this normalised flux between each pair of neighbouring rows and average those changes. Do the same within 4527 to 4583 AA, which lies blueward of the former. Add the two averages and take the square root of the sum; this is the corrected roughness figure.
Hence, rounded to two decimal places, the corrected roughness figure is 0.32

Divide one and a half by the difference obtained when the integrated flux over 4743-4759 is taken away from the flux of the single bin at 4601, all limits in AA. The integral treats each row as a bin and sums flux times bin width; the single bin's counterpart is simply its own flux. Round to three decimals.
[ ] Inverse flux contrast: -0.134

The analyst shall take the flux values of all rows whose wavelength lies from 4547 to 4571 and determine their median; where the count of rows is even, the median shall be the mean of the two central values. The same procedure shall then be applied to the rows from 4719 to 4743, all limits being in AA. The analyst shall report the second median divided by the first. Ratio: 1.02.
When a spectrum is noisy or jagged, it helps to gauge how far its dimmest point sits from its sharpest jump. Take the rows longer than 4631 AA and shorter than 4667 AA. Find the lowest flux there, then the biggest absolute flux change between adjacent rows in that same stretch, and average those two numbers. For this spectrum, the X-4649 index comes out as 0.391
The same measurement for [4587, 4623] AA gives 0.385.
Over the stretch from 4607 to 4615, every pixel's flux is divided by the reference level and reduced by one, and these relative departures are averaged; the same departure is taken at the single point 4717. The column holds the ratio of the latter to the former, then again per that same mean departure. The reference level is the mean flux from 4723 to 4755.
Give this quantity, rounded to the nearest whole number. -11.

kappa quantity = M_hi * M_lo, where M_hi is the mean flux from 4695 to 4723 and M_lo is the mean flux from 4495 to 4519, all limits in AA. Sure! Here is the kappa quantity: 0.555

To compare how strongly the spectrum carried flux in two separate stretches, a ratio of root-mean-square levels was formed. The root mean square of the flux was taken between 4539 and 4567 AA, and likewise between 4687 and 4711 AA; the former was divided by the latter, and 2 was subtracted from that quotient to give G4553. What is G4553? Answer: -0.99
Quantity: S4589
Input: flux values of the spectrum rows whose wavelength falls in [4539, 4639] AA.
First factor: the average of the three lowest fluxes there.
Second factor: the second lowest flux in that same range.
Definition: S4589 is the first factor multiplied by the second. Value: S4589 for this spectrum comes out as 0.47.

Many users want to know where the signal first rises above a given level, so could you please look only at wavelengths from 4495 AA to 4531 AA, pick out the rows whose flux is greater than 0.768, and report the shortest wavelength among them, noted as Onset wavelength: 4501 AA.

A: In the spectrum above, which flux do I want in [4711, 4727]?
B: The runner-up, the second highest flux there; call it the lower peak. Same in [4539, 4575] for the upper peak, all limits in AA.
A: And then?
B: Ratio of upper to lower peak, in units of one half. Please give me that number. 2.04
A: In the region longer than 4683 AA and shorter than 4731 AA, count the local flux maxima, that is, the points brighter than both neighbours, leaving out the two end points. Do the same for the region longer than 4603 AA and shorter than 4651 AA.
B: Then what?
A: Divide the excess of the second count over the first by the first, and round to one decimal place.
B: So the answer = 0.3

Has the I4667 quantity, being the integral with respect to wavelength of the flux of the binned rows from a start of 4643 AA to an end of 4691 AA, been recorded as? 36.1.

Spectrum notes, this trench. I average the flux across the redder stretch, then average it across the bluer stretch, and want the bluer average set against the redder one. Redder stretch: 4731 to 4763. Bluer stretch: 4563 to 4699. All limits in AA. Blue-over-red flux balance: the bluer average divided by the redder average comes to 0.994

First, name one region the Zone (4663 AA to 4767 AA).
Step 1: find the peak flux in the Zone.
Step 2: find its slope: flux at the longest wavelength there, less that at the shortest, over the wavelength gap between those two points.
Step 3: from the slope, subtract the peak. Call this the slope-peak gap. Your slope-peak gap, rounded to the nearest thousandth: -0.807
